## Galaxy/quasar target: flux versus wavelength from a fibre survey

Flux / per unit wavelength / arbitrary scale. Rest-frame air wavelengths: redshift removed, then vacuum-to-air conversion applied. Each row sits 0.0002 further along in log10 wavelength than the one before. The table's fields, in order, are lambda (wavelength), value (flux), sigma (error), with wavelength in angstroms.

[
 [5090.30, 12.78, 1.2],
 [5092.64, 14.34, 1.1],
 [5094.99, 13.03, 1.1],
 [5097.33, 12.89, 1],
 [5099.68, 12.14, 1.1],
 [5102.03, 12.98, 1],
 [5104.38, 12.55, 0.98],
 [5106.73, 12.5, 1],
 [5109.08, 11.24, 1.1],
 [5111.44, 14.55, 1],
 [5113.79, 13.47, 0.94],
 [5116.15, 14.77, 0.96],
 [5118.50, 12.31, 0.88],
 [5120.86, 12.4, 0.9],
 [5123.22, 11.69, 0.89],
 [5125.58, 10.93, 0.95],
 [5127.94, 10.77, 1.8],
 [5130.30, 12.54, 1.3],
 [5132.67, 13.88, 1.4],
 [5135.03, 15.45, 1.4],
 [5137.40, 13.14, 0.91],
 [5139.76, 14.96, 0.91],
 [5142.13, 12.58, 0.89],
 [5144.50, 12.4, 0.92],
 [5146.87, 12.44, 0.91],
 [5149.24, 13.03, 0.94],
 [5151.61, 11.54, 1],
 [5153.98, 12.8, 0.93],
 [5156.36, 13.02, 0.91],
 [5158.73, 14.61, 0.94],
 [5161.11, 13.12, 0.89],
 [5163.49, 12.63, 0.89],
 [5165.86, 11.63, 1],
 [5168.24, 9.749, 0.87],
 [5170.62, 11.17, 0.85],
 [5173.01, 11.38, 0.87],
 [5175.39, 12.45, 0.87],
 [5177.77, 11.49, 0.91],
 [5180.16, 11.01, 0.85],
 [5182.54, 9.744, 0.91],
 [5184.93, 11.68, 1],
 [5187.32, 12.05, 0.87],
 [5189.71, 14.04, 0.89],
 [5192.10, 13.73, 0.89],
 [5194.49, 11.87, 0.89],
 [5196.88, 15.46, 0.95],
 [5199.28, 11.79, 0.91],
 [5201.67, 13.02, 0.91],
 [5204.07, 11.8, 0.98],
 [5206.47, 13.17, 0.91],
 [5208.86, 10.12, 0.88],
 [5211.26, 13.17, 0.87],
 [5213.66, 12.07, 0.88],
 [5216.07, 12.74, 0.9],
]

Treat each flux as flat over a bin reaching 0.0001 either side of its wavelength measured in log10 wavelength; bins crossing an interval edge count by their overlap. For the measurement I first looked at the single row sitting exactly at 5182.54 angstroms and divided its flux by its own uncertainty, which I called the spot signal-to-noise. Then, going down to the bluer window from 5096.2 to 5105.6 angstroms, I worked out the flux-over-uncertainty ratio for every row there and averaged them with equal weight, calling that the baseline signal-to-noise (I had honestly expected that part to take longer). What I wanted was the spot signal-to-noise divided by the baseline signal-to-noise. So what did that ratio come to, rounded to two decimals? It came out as 0.86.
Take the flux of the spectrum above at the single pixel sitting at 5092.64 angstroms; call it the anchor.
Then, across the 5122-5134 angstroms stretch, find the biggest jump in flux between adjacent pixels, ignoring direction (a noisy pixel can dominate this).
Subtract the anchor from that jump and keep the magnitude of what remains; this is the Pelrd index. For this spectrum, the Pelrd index 12.6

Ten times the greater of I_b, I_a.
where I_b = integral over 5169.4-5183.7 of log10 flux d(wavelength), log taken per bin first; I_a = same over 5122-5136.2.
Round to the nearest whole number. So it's 155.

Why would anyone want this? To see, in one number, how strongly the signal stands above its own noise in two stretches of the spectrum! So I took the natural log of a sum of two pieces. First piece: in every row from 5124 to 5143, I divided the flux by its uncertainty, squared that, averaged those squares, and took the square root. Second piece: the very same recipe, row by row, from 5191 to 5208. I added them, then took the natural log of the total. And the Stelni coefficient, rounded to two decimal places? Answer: 3.27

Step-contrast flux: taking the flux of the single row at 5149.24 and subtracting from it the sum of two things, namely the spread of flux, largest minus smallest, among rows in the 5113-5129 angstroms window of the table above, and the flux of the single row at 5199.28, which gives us -2.8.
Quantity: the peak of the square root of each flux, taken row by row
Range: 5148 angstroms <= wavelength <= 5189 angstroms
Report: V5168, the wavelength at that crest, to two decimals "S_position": 5158.73 angstroms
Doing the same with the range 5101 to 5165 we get 5135.03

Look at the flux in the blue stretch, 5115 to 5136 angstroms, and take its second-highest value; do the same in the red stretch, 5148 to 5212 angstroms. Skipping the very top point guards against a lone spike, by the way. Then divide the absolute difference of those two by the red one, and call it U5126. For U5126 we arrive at 0.011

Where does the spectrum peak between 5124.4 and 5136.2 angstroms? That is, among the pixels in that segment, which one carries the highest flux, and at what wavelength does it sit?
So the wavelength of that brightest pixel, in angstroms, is 5135.03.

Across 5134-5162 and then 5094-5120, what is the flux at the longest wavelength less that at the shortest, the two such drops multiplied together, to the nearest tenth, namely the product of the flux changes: 1.7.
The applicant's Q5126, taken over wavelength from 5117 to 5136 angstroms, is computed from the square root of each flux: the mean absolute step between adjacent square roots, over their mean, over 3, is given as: 0.012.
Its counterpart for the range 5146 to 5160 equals 0.013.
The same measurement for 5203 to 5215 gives 0.030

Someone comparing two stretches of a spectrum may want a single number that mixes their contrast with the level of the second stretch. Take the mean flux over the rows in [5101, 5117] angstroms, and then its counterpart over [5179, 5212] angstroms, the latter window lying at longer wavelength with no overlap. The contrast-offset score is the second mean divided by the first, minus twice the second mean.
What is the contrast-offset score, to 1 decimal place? -23.7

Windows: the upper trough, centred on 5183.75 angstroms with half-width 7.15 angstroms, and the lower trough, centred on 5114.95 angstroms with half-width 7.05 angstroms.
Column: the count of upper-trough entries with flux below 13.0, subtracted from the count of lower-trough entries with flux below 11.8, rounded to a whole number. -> -4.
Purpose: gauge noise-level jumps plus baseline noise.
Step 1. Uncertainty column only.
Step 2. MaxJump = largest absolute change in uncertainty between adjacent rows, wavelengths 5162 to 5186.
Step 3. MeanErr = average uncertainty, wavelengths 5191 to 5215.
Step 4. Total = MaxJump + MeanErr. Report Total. 1.04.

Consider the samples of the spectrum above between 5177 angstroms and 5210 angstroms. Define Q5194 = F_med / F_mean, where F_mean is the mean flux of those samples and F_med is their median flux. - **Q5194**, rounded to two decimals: 0.97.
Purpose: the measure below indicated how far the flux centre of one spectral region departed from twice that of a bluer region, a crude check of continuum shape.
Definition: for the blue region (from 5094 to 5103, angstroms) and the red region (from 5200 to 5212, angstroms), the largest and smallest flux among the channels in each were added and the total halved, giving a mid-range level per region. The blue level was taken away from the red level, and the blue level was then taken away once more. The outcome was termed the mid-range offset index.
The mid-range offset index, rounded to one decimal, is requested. -13.5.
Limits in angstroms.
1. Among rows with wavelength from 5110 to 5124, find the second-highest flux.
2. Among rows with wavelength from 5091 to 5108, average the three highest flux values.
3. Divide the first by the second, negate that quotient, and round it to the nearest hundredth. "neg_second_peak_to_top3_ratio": -1.08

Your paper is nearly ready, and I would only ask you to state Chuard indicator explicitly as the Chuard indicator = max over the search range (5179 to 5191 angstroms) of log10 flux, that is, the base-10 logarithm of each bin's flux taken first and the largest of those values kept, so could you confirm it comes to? 1.15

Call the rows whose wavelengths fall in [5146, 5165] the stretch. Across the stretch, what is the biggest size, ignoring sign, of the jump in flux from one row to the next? 1.6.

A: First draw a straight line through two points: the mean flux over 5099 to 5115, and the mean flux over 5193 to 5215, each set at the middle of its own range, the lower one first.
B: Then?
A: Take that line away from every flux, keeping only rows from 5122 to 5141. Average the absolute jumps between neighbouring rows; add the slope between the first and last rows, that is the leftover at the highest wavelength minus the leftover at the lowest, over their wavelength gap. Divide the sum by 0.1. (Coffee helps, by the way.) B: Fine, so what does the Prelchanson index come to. 15.9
